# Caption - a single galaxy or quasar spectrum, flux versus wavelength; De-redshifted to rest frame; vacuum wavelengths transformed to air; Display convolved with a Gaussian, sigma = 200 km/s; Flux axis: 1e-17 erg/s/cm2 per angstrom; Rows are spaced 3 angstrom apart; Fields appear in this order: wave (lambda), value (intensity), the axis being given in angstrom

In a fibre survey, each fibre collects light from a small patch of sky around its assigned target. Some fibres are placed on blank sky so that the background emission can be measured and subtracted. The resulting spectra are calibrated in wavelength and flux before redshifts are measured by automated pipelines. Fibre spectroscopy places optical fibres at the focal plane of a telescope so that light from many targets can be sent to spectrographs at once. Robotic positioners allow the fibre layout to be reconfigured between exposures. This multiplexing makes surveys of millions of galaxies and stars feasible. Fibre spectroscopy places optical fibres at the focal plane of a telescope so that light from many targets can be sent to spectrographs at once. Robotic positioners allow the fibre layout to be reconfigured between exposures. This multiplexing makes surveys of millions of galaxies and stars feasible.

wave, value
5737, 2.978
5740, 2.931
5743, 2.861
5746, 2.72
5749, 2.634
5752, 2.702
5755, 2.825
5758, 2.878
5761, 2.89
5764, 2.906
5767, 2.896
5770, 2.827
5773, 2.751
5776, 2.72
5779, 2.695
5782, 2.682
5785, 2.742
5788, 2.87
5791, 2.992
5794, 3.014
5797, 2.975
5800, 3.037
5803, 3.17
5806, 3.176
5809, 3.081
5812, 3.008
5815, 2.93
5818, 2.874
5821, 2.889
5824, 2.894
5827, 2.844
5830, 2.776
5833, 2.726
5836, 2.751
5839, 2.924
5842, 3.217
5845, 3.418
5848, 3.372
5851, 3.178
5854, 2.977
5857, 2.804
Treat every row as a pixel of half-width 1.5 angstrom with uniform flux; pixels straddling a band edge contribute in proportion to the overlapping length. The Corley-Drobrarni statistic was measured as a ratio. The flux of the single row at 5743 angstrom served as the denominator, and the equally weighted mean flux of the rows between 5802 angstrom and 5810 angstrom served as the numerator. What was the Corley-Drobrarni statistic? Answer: 1.10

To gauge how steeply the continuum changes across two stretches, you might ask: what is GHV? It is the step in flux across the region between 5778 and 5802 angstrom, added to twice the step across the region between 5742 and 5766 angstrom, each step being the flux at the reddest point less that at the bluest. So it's 0.4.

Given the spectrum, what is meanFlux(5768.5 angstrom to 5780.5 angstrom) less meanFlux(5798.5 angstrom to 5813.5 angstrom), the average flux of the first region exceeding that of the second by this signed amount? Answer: -0.35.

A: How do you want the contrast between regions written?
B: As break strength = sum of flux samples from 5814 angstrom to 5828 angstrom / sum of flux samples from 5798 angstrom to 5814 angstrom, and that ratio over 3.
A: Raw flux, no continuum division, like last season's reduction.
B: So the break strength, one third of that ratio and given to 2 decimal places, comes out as 0.31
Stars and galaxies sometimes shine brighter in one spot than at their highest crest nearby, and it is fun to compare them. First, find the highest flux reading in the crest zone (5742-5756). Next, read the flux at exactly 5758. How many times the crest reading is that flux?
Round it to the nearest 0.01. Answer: 1.01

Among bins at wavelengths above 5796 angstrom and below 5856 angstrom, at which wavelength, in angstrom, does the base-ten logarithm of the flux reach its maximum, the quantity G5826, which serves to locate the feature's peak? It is 5845 angstrom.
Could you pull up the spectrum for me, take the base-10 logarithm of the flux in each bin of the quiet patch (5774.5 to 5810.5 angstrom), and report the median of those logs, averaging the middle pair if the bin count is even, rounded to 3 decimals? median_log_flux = 0.475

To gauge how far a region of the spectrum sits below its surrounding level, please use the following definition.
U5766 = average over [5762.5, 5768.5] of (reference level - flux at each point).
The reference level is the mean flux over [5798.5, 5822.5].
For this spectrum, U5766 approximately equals 0.12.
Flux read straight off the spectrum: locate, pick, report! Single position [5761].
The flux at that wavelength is 2.89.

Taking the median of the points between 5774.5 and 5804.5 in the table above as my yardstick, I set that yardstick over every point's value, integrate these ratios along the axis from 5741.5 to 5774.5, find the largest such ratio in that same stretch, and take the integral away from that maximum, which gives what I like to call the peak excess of -33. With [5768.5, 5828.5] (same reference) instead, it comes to -59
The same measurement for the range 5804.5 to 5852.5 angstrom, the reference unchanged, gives -46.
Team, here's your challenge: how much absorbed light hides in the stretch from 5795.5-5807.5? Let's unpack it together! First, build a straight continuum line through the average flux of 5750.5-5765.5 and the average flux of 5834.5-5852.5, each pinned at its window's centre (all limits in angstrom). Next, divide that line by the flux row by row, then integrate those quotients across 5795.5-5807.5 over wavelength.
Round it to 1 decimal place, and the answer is 11.6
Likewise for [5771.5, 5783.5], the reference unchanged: 12.9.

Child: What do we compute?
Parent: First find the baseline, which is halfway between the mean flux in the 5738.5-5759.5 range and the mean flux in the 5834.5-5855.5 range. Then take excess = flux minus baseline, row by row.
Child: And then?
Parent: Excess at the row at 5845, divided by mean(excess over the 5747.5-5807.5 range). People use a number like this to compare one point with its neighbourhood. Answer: -5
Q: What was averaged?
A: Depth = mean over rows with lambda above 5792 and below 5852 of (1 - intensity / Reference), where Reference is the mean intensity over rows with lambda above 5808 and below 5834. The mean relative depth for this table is -0.042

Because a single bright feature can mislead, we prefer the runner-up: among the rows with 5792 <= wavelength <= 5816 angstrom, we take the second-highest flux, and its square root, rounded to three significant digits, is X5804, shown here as 1.78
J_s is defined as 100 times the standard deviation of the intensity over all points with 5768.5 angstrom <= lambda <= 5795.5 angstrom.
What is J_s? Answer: 12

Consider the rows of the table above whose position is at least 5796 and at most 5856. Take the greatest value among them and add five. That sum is 8.42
